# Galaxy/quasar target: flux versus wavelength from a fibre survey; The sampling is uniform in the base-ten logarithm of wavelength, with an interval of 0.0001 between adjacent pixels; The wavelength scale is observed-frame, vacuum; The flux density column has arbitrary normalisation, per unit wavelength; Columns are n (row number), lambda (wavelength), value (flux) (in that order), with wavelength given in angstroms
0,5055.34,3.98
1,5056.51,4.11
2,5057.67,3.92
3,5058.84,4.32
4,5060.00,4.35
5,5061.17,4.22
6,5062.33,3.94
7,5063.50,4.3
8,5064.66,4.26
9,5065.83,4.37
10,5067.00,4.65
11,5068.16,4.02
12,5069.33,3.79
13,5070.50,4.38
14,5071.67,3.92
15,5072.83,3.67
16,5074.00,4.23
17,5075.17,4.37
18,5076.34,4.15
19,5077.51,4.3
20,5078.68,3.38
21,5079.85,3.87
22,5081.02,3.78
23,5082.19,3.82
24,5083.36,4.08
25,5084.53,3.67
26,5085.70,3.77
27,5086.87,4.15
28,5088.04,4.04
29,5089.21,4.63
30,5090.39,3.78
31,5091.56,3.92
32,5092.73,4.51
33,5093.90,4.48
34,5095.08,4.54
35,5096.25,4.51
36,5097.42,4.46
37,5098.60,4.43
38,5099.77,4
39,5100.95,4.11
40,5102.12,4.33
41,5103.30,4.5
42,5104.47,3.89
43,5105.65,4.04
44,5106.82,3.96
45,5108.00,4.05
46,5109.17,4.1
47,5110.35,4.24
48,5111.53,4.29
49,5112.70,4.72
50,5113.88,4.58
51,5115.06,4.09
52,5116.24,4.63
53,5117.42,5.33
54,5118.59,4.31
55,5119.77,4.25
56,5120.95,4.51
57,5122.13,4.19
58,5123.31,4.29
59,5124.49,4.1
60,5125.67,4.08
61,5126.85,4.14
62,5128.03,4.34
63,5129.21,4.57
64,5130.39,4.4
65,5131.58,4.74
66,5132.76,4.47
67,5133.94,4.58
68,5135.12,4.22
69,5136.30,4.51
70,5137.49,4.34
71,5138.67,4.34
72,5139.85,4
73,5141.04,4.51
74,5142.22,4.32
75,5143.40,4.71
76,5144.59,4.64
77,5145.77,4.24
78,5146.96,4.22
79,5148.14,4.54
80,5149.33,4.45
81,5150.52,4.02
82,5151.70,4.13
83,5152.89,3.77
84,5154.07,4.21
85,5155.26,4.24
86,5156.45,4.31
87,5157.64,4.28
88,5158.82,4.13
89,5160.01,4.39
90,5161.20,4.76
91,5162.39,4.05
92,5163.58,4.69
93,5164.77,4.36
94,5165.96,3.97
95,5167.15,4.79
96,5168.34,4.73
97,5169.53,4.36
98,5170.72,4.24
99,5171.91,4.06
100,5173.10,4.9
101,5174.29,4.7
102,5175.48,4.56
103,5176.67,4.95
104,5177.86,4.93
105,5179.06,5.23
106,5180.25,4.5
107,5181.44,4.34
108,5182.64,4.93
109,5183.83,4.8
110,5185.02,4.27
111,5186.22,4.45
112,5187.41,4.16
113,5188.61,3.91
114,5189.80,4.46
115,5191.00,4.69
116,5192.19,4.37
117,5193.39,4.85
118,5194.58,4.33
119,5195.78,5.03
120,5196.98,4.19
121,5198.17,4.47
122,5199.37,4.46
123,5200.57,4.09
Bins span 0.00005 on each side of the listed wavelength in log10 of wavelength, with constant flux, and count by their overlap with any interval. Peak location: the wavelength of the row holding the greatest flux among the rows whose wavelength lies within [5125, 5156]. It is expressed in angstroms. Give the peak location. 5131.58 angstroms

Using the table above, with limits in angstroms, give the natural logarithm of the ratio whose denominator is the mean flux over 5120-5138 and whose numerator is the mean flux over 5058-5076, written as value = -0.042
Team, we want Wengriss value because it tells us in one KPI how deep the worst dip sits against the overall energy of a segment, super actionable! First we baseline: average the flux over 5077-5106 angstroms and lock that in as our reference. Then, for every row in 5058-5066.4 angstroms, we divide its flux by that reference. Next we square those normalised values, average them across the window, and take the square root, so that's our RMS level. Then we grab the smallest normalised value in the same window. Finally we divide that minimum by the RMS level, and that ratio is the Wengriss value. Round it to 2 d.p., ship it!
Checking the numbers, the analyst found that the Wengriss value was 0.93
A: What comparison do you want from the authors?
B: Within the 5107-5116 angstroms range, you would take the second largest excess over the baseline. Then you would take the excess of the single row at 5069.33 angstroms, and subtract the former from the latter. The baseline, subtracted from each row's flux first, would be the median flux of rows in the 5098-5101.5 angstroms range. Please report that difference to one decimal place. -0.8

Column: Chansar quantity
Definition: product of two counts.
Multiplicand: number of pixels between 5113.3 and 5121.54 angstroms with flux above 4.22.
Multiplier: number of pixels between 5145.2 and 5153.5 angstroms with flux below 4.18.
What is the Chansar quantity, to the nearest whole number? 18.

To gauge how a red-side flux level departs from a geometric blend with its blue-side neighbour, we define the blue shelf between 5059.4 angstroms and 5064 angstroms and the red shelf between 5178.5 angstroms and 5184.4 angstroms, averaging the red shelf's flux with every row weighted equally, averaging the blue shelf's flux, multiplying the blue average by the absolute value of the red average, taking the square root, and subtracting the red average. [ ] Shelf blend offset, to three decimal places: -0.287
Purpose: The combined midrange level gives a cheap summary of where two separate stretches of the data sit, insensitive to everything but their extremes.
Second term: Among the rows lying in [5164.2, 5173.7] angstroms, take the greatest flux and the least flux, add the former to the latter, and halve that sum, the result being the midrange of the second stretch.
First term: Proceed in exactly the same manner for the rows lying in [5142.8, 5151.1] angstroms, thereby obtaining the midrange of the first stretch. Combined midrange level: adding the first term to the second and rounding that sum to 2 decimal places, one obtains 8.80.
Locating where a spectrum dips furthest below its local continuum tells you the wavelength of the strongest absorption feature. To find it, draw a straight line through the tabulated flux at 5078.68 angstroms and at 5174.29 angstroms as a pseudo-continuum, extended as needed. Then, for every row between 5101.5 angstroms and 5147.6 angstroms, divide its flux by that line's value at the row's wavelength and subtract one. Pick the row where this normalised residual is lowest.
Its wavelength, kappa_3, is 5139.85 angstroms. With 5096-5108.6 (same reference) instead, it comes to 5104.47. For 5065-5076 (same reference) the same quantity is 5072.83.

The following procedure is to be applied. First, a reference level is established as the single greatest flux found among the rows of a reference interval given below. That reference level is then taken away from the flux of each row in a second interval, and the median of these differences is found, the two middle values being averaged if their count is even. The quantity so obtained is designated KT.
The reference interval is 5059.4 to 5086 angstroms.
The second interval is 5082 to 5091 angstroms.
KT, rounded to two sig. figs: -0.72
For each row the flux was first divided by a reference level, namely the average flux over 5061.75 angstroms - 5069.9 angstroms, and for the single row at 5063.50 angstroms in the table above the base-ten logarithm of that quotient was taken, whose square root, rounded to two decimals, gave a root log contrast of 0.11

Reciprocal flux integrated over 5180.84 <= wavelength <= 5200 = 4.29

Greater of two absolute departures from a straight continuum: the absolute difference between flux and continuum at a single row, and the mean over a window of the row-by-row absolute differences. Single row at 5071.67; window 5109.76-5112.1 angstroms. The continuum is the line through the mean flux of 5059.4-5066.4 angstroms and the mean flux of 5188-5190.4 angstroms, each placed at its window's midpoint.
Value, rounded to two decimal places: 0.32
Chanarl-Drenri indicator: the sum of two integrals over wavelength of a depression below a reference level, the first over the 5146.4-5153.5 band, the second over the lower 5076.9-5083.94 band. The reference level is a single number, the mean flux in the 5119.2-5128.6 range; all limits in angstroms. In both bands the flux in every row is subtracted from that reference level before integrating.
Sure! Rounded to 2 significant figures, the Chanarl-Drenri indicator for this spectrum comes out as 2.9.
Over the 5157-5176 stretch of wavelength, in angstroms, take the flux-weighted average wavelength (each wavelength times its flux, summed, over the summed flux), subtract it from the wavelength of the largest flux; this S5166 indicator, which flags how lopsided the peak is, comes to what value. 6.4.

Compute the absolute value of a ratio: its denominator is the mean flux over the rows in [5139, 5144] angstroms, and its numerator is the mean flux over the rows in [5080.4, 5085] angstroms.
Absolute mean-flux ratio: 0.88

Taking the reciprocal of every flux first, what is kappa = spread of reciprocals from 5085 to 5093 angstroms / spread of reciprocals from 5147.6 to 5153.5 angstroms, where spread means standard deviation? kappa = 1.1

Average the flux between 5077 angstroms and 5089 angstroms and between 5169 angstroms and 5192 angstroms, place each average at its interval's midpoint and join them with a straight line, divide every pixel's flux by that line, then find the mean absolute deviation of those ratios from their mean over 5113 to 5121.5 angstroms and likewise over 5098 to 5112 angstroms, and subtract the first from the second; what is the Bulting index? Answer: -0.028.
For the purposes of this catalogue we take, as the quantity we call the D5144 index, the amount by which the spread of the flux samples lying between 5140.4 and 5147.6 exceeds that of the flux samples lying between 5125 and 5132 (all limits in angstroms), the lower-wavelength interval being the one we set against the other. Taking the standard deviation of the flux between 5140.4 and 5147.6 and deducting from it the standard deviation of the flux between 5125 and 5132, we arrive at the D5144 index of -0.04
